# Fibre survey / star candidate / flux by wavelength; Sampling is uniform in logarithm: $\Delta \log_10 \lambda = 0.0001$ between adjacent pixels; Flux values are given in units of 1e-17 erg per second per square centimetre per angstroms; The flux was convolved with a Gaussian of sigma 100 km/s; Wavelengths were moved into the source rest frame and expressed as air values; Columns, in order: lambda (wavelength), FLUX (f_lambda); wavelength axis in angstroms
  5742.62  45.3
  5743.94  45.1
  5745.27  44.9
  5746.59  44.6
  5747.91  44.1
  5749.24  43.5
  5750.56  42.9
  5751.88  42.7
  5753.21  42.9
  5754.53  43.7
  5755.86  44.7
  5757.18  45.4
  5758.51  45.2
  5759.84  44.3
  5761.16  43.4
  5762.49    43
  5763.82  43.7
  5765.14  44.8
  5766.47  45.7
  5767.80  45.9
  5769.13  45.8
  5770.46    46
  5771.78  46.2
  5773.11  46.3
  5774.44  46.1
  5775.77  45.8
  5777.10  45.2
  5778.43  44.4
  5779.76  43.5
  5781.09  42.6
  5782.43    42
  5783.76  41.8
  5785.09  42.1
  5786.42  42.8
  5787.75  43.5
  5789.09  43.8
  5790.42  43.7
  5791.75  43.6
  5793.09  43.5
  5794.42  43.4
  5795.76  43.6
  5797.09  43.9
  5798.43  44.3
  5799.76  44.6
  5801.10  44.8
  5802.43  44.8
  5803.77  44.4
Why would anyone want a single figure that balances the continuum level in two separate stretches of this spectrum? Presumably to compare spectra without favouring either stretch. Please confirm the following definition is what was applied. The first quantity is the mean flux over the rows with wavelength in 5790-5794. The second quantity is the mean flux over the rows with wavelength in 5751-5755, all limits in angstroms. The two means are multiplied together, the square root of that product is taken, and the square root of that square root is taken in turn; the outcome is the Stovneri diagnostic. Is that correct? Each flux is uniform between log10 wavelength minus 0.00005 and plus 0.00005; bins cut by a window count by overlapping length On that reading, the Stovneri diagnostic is 6.58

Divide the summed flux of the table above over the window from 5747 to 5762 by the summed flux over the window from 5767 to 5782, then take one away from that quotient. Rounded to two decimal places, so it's -0.03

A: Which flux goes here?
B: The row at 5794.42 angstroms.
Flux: 43.4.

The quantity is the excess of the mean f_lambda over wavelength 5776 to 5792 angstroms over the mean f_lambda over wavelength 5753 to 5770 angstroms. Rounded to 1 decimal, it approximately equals -1.2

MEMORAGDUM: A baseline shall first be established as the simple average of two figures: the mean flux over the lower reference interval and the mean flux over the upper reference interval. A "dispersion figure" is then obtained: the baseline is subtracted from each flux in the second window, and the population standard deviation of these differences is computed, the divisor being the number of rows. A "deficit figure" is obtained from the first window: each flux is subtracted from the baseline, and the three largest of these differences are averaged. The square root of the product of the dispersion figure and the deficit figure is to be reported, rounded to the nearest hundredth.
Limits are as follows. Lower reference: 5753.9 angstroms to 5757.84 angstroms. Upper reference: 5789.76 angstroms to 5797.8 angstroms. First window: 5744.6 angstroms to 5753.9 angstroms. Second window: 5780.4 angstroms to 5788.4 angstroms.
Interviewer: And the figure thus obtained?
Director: 0.86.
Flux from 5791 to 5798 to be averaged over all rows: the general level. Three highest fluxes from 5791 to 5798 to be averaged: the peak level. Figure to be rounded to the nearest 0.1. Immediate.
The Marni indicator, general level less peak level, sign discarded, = 0.1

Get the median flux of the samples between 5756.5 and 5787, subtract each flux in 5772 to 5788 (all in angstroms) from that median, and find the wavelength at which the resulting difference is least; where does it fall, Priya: 5773.11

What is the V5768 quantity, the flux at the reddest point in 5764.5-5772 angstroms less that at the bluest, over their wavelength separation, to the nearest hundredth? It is 0.21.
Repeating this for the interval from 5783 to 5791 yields 0.29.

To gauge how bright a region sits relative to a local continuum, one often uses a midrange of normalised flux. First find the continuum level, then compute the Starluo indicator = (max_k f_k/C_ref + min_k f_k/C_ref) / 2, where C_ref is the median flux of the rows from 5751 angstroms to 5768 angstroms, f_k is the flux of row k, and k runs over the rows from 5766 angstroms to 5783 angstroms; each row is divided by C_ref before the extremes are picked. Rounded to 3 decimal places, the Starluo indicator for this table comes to 0.997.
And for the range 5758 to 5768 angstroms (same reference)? 1.003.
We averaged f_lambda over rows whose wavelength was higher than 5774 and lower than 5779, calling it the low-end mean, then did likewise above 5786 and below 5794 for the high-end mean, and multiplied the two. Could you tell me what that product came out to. 1973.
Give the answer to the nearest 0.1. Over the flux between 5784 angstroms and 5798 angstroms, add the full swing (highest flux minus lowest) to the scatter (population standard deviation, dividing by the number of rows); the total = 2.3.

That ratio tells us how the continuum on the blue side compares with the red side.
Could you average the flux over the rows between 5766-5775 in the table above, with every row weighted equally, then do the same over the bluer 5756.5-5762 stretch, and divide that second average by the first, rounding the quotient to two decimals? 0.97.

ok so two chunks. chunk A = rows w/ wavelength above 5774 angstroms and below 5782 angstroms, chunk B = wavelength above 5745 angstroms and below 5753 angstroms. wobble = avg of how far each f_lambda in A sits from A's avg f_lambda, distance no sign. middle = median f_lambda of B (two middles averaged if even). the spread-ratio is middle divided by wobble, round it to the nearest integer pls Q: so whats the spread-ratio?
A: 40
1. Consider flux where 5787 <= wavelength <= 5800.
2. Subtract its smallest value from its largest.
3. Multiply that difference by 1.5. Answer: 1.8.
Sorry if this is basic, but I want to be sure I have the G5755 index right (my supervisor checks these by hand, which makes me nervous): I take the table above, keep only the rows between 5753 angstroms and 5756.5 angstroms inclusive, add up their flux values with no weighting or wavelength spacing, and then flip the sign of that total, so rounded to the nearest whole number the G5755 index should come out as -131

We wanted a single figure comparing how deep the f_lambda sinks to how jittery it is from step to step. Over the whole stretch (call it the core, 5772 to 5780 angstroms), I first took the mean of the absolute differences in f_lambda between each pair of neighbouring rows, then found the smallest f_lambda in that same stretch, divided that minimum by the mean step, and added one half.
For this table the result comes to 78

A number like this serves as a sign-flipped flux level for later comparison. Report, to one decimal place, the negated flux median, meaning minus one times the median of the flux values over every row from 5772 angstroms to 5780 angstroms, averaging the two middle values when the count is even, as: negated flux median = -45.5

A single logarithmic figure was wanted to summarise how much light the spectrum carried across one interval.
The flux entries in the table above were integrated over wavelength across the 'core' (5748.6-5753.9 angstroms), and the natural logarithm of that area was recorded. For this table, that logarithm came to 5.43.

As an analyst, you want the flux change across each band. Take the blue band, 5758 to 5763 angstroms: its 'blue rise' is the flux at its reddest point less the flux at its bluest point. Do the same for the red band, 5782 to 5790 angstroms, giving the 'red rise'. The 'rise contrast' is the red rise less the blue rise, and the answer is 4.0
